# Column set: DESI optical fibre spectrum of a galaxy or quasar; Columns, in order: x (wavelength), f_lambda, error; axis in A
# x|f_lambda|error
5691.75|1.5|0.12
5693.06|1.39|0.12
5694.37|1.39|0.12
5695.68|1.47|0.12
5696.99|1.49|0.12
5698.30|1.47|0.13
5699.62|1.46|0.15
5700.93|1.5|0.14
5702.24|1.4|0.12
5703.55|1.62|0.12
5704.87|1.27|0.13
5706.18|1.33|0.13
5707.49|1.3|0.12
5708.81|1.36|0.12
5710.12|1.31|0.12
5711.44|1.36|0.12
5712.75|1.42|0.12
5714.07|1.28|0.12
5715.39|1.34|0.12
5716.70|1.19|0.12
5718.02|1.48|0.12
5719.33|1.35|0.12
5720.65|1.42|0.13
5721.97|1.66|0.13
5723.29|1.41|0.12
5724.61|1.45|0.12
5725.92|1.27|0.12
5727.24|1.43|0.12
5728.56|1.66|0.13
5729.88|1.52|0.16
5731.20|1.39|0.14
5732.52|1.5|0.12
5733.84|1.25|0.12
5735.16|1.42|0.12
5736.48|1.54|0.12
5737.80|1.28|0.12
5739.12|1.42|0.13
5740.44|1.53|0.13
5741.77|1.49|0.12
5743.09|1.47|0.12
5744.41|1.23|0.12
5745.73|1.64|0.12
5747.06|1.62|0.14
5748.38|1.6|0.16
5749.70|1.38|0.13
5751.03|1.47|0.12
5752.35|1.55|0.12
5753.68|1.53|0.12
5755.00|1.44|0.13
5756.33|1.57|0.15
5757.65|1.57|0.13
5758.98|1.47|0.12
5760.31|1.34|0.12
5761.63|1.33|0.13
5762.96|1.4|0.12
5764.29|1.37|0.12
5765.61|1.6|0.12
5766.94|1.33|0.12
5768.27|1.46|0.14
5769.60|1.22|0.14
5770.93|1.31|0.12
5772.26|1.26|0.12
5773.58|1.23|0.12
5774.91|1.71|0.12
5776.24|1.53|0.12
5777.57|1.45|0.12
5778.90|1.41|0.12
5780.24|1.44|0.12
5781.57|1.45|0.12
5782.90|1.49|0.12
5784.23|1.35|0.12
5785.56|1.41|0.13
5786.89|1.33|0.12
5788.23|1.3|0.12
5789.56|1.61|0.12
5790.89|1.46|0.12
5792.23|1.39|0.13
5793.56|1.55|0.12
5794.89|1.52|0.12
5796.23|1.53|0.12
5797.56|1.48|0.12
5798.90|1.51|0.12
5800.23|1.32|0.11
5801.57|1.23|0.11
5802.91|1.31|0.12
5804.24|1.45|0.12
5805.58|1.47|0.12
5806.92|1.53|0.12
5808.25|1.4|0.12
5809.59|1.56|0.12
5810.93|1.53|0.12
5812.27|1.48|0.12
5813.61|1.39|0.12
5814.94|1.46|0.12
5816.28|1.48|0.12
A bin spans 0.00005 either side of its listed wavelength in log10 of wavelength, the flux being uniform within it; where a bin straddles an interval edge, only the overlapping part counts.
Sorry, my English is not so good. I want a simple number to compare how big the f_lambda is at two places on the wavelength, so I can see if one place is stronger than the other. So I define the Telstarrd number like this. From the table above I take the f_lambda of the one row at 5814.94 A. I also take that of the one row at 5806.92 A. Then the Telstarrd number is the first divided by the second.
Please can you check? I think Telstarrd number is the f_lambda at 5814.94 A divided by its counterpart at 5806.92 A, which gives 0.95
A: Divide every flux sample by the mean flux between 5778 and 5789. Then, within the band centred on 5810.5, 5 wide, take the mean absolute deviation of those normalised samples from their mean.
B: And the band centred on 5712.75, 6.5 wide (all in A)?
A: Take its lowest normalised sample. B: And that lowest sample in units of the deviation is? 24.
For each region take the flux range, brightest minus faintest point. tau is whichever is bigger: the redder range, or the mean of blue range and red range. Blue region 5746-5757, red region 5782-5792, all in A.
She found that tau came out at 0.31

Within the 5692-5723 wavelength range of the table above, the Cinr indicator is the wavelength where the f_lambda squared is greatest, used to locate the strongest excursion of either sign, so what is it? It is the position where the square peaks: 5721.97 A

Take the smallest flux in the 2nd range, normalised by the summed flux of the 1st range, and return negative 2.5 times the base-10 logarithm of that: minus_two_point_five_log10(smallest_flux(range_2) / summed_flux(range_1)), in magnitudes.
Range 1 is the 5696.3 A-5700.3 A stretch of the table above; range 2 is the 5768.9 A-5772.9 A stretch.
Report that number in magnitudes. 1.4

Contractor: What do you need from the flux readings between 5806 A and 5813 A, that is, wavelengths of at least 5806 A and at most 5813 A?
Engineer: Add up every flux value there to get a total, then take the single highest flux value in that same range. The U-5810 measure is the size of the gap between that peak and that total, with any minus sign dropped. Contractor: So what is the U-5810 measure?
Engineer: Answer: 5.9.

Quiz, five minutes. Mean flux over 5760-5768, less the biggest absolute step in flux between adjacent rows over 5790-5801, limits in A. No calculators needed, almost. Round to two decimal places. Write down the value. 1.21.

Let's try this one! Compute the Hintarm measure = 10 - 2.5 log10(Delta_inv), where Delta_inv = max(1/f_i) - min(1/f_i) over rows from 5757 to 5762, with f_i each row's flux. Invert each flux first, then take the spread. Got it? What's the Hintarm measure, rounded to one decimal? 12.3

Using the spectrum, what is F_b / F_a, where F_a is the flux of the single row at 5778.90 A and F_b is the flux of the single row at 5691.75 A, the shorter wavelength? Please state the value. 1.06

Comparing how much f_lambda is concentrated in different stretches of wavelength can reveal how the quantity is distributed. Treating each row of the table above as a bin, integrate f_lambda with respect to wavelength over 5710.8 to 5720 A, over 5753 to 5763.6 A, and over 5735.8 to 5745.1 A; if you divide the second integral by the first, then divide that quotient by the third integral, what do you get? 0.09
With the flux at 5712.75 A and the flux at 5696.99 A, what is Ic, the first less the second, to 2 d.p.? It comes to -0.07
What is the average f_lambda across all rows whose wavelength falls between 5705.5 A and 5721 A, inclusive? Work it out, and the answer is 1.34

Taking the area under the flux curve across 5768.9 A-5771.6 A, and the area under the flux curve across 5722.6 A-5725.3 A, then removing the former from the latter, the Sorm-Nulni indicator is 0.4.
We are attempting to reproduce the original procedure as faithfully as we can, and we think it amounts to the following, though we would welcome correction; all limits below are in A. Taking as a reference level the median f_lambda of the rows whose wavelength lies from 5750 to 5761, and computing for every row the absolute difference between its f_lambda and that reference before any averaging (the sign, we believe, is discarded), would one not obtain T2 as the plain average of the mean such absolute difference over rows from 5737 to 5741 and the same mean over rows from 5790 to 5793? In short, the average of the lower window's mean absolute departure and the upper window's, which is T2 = 0.093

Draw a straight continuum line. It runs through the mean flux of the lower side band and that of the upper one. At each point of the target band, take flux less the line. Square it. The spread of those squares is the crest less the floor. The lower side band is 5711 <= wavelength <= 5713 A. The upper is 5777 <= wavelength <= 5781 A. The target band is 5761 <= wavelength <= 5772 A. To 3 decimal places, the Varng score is 0.042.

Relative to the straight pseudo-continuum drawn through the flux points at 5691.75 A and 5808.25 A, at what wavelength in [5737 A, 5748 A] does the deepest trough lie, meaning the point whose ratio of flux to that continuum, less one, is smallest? 5744.41 A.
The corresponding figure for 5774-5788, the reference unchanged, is 5786.89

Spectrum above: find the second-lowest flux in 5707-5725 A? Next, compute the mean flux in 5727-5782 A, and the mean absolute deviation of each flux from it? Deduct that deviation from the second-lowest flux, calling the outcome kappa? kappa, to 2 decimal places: 1.18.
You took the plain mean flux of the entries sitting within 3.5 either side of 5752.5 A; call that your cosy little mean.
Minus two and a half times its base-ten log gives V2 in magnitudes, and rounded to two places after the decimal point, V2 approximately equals -0.42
